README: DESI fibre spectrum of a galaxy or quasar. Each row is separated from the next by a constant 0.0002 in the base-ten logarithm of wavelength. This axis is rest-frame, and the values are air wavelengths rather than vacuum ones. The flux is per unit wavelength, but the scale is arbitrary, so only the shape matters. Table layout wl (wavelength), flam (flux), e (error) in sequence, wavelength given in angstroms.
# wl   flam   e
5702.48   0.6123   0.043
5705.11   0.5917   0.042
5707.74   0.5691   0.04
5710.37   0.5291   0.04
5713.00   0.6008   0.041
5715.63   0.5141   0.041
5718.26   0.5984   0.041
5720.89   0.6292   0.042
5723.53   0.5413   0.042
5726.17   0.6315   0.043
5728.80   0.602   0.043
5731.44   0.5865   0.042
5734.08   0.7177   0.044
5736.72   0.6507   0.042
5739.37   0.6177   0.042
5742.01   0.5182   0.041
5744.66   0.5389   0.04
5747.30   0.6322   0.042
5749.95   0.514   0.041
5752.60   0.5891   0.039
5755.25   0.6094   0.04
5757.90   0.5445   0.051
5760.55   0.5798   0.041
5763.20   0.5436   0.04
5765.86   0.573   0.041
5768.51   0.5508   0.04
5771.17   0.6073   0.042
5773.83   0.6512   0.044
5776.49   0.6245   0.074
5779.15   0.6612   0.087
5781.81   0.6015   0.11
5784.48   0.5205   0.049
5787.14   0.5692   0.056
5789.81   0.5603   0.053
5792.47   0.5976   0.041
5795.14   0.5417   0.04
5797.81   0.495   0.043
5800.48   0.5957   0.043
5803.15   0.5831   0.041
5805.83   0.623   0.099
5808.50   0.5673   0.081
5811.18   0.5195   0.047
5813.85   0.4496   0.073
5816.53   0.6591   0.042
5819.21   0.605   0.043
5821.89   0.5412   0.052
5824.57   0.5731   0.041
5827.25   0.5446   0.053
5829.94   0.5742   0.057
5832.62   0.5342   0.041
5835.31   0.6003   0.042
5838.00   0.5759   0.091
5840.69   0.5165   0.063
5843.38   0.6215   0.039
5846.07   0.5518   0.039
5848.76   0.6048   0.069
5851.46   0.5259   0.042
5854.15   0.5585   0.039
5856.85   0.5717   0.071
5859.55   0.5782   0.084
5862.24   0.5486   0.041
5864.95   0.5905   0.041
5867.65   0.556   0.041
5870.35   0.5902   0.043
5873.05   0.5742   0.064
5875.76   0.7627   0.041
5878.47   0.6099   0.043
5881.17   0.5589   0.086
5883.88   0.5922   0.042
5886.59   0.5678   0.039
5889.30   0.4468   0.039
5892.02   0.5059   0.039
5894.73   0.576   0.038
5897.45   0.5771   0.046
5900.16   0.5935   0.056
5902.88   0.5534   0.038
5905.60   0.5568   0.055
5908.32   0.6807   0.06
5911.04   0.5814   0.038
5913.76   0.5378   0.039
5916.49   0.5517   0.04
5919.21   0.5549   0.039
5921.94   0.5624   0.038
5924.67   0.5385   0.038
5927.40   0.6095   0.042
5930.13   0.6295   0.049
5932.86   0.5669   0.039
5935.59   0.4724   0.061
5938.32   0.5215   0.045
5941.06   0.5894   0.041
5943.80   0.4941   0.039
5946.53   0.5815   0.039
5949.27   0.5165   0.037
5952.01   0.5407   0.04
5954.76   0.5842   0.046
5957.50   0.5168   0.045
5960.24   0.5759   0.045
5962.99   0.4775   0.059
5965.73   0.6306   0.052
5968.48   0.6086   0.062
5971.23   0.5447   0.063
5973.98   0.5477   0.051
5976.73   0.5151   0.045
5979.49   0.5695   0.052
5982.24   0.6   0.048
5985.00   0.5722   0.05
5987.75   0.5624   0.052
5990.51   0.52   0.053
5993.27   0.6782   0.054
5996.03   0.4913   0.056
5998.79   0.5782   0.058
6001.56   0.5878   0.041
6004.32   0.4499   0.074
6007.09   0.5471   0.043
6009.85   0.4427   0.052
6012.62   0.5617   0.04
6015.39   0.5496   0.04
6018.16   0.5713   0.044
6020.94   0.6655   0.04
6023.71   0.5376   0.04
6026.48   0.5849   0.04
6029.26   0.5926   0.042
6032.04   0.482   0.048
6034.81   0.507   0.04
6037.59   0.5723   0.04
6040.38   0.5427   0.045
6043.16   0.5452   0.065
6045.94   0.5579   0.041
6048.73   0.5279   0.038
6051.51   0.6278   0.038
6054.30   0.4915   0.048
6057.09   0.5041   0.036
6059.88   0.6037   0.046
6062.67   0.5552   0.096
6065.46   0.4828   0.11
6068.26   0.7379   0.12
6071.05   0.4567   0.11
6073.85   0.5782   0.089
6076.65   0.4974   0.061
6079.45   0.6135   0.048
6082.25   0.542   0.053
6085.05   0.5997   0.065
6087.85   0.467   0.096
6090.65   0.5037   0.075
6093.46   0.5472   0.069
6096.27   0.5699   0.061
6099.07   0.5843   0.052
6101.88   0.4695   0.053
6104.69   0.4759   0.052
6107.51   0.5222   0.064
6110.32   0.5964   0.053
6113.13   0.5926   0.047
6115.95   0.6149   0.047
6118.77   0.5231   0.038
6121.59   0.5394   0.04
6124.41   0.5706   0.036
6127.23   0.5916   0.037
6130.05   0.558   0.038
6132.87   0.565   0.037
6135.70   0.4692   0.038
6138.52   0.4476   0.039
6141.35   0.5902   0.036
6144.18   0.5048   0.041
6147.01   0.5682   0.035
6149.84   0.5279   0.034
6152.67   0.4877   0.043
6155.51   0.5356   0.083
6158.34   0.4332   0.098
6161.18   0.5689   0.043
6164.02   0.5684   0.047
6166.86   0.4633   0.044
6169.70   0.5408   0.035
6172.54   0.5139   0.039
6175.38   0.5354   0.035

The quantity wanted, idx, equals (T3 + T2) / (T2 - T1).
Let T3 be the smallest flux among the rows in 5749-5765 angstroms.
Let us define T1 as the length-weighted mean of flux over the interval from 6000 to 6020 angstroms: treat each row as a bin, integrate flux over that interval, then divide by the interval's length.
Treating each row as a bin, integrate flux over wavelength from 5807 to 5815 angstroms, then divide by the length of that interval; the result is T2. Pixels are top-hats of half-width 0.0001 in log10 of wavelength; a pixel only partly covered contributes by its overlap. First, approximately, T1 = 0.533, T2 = 0.52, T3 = 0.514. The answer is -61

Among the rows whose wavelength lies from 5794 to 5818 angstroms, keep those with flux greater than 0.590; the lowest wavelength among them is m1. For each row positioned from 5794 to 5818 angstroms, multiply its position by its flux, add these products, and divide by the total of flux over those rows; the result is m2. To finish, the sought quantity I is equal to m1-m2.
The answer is -5.4 angstroms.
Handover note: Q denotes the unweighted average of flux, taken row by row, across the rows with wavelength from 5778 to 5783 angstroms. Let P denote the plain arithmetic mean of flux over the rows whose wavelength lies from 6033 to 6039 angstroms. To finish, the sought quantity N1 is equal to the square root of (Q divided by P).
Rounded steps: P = 0.540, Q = 0.631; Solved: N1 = 1.08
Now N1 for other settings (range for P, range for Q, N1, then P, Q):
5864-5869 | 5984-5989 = 0.99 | 0.573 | 0.567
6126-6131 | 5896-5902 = 1.01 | 0.575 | 0.585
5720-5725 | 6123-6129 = 1.00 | 0.585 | 0.581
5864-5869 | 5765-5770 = 0.99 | 0.573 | 0.562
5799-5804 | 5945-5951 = 0.97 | 0.589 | 0.549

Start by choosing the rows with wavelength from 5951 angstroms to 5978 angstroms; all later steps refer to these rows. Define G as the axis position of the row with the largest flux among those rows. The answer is 5965.73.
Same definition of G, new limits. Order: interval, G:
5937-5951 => 5941.06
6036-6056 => 6051.51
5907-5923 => 5908.32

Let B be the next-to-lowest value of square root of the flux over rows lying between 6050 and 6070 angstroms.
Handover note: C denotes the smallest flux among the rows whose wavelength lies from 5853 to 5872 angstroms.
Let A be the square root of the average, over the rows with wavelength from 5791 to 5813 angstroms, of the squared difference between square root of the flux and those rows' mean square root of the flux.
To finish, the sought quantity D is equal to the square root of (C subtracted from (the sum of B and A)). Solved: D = 0.424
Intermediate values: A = 0.0272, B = 0.701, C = 0.5486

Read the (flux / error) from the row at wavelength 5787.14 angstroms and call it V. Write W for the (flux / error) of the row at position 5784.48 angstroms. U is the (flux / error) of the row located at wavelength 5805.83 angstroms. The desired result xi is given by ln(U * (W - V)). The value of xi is 1.1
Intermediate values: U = 6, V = 10.2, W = 10.6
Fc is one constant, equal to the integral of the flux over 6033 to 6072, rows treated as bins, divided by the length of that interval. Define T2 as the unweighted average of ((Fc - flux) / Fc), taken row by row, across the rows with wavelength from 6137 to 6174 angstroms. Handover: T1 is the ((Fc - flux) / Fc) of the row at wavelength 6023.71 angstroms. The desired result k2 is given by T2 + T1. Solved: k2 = 0.08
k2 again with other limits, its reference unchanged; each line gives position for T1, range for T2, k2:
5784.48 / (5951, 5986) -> 0.04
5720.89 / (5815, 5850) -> -0.19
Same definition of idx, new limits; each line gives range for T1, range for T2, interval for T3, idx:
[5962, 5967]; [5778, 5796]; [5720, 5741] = 56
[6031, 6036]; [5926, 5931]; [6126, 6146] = 9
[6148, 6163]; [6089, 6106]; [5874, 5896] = 89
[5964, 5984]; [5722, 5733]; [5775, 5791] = 51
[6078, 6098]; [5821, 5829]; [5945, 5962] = 217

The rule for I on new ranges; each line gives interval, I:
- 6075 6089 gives -2.7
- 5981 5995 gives -5.6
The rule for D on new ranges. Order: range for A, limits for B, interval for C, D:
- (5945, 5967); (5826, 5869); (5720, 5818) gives 0.554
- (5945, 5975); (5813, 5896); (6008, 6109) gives 0.506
